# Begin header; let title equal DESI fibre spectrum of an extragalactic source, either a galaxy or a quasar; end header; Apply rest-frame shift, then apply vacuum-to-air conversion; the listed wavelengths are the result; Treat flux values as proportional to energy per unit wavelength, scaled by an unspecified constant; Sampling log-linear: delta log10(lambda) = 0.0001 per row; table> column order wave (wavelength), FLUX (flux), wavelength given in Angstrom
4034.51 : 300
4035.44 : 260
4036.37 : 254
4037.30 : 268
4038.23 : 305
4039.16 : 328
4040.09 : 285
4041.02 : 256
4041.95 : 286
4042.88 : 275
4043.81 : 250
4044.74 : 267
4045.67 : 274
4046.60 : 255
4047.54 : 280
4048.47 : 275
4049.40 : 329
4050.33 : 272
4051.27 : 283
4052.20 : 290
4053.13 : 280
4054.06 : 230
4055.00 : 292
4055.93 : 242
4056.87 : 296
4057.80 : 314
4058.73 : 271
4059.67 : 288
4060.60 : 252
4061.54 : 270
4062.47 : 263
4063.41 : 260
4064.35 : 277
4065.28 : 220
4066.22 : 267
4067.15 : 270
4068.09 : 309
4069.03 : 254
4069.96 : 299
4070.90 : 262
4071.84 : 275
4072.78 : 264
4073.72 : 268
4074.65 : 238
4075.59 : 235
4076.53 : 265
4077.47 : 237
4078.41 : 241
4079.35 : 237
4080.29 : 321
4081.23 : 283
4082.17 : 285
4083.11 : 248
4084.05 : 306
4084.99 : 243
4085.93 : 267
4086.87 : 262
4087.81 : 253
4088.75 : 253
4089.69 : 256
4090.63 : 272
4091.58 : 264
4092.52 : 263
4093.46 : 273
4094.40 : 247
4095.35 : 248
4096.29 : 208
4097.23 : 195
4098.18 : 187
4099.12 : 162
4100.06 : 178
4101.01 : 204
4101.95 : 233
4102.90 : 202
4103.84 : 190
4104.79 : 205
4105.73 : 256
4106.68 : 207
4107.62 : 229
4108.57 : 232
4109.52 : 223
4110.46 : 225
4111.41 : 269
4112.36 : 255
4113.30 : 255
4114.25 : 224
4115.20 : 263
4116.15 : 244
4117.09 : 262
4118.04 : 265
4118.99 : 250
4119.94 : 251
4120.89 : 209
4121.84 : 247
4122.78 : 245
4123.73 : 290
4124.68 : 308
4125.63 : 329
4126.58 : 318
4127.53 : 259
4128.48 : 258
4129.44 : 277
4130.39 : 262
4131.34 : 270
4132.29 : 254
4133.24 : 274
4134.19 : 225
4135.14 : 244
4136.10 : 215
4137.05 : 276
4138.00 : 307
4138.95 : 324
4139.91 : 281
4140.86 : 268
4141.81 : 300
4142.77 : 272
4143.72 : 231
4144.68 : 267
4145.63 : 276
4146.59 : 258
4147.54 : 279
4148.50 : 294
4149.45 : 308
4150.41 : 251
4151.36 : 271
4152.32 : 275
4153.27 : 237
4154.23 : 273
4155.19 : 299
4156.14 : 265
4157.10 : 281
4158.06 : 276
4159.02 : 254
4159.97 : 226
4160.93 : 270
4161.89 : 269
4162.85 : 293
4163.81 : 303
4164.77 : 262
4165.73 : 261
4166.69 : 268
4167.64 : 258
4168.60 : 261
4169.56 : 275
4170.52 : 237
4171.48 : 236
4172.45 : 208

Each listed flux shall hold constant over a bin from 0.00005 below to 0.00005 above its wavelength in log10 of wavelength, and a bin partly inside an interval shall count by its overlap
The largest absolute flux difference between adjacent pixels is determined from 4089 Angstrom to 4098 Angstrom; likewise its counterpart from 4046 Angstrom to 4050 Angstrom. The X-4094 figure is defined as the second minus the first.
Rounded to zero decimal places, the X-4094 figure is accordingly 14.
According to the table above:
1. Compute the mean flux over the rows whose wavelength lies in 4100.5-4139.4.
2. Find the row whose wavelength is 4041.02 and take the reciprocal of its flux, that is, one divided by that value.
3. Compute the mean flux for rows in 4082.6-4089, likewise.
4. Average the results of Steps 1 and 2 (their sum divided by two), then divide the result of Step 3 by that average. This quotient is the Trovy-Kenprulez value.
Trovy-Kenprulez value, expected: 2.08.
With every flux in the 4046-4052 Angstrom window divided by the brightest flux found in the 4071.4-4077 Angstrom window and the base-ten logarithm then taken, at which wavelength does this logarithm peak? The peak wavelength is 4049.40 Angstrom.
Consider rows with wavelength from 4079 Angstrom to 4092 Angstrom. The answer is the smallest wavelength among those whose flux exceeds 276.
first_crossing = 4080.29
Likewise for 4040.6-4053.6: 4041.95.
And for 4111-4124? 4123.73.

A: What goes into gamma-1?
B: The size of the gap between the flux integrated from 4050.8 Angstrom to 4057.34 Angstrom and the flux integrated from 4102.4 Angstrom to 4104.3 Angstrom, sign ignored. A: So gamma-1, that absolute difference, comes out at 1415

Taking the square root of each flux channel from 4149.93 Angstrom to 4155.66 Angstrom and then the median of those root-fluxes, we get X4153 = 16.5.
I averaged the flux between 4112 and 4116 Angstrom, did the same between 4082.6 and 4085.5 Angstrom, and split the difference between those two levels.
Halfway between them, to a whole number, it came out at 257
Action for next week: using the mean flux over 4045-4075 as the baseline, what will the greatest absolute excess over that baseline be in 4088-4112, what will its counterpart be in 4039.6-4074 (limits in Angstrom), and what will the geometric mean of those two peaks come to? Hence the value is 79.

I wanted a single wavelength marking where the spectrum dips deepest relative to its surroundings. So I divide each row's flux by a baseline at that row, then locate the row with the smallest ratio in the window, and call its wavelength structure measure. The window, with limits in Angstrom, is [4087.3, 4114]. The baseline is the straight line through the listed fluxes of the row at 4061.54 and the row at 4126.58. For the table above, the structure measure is 4099.12 Angstrom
